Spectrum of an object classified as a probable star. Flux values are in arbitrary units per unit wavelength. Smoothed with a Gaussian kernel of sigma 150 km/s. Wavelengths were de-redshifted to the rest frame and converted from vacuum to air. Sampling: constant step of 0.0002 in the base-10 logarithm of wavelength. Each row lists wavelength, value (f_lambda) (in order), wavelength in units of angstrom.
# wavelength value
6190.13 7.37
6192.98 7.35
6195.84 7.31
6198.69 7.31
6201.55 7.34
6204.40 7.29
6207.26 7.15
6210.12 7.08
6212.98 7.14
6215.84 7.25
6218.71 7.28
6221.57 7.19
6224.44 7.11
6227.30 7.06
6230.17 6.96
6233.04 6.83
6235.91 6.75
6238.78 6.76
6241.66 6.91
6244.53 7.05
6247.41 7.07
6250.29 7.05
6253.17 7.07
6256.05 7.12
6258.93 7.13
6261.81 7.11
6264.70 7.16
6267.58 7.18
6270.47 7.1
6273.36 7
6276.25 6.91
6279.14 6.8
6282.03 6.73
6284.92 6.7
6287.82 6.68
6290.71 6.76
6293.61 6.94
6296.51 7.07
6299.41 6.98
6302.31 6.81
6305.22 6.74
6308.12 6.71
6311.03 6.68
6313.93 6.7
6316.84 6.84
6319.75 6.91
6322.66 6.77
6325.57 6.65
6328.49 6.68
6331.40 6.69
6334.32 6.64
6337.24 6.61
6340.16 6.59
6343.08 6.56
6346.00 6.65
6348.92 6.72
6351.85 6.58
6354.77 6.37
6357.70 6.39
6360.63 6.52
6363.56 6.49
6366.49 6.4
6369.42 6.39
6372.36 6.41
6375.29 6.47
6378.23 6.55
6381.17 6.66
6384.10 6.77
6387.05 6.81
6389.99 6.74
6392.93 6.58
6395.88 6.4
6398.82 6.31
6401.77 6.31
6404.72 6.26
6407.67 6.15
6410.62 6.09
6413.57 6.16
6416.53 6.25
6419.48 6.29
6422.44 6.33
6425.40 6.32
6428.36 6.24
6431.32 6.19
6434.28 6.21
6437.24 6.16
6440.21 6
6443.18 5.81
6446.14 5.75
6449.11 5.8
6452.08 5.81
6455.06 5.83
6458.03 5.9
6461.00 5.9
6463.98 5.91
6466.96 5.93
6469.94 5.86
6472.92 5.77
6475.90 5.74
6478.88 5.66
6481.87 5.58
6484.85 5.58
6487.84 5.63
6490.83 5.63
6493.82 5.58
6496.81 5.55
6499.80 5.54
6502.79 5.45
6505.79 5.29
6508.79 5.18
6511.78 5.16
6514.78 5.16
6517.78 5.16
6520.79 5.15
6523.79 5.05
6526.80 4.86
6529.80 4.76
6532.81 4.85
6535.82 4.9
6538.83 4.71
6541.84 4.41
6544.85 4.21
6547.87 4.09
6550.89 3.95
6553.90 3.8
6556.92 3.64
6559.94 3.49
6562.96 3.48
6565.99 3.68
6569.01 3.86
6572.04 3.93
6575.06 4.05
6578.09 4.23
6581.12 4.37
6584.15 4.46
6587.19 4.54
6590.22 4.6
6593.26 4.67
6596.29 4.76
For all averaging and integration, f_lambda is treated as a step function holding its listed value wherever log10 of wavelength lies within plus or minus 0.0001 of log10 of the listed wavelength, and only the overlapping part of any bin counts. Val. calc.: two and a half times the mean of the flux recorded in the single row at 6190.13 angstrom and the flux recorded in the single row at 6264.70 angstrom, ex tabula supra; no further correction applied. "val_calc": 18.2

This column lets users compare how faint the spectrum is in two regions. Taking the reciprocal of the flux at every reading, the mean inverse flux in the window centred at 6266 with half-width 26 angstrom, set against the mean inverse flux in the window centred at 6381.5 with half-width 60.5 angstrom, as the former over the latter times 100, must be 92.4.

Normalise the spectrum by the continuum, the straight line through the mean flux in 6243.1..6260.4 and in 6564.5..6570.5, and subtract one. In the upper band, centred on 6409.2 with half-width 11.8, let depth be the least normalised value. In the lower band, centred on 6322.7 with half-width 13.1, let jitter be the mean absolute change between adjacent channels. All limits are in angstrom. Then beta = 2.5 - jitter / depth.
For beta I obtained 2.40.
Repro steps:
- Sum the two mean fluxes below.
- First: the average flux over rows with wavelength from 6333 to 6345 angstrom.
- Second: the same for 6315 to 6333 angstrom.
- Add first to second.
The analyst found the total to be 13.4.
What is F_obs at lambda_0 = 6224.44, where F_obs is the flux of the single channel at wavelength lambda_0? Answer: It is 7.11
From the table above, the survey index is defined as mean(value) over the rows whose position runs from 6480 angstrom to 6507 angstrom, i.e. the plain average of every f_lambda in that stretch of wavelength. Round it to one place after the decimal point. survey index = 5.5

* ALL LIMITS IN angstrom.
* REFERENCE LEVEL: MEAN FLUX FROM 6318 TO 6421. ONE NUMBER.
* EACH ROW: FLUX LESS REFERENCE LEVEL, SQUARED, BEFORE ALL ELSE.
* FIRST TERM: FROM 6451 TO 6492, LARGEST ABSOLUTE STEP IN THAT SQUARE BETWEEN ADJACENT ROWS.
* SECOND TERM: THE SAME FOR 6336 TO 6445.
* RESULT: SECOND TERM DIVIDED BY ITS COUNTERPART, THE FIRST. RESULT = 1.6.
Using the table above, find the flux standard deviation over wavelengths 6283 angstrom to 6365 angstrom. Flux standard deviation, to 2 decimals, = 0.16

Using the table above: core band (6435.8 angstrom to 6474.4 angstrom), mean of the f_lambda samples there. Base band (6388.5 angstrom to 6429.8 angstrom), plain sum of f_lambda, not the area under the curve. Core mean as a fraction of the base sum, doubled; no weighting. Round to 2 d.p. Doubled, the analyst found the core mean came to 0.13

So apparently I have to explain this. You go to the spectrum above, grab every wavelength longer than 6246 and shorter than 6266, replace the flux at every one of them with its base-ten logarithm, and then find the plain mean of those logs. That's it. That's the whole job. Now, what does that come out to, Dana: 0.85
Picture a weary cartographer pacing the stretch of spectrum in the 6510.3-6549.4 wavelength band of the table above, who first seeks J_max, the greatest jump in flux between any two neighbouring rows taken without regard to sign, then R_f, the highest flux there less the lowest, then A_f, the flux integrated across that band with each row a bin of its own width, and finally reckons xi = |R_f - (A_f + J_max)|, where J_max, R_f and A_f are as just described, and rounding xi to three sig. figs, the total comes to 187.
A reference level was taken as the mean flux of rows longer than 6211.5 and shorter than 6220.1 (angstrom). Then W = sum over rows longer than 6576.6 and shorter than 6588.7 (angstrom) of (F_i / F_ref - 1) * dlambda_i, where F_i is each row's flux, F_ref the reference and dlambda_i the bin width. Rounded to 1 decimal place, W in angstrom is -4.7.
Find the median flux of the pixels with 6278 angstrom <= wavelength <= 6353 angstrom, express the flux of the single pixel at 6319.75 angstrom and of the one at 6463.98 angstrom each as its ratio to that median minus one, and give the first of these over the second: -0.26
